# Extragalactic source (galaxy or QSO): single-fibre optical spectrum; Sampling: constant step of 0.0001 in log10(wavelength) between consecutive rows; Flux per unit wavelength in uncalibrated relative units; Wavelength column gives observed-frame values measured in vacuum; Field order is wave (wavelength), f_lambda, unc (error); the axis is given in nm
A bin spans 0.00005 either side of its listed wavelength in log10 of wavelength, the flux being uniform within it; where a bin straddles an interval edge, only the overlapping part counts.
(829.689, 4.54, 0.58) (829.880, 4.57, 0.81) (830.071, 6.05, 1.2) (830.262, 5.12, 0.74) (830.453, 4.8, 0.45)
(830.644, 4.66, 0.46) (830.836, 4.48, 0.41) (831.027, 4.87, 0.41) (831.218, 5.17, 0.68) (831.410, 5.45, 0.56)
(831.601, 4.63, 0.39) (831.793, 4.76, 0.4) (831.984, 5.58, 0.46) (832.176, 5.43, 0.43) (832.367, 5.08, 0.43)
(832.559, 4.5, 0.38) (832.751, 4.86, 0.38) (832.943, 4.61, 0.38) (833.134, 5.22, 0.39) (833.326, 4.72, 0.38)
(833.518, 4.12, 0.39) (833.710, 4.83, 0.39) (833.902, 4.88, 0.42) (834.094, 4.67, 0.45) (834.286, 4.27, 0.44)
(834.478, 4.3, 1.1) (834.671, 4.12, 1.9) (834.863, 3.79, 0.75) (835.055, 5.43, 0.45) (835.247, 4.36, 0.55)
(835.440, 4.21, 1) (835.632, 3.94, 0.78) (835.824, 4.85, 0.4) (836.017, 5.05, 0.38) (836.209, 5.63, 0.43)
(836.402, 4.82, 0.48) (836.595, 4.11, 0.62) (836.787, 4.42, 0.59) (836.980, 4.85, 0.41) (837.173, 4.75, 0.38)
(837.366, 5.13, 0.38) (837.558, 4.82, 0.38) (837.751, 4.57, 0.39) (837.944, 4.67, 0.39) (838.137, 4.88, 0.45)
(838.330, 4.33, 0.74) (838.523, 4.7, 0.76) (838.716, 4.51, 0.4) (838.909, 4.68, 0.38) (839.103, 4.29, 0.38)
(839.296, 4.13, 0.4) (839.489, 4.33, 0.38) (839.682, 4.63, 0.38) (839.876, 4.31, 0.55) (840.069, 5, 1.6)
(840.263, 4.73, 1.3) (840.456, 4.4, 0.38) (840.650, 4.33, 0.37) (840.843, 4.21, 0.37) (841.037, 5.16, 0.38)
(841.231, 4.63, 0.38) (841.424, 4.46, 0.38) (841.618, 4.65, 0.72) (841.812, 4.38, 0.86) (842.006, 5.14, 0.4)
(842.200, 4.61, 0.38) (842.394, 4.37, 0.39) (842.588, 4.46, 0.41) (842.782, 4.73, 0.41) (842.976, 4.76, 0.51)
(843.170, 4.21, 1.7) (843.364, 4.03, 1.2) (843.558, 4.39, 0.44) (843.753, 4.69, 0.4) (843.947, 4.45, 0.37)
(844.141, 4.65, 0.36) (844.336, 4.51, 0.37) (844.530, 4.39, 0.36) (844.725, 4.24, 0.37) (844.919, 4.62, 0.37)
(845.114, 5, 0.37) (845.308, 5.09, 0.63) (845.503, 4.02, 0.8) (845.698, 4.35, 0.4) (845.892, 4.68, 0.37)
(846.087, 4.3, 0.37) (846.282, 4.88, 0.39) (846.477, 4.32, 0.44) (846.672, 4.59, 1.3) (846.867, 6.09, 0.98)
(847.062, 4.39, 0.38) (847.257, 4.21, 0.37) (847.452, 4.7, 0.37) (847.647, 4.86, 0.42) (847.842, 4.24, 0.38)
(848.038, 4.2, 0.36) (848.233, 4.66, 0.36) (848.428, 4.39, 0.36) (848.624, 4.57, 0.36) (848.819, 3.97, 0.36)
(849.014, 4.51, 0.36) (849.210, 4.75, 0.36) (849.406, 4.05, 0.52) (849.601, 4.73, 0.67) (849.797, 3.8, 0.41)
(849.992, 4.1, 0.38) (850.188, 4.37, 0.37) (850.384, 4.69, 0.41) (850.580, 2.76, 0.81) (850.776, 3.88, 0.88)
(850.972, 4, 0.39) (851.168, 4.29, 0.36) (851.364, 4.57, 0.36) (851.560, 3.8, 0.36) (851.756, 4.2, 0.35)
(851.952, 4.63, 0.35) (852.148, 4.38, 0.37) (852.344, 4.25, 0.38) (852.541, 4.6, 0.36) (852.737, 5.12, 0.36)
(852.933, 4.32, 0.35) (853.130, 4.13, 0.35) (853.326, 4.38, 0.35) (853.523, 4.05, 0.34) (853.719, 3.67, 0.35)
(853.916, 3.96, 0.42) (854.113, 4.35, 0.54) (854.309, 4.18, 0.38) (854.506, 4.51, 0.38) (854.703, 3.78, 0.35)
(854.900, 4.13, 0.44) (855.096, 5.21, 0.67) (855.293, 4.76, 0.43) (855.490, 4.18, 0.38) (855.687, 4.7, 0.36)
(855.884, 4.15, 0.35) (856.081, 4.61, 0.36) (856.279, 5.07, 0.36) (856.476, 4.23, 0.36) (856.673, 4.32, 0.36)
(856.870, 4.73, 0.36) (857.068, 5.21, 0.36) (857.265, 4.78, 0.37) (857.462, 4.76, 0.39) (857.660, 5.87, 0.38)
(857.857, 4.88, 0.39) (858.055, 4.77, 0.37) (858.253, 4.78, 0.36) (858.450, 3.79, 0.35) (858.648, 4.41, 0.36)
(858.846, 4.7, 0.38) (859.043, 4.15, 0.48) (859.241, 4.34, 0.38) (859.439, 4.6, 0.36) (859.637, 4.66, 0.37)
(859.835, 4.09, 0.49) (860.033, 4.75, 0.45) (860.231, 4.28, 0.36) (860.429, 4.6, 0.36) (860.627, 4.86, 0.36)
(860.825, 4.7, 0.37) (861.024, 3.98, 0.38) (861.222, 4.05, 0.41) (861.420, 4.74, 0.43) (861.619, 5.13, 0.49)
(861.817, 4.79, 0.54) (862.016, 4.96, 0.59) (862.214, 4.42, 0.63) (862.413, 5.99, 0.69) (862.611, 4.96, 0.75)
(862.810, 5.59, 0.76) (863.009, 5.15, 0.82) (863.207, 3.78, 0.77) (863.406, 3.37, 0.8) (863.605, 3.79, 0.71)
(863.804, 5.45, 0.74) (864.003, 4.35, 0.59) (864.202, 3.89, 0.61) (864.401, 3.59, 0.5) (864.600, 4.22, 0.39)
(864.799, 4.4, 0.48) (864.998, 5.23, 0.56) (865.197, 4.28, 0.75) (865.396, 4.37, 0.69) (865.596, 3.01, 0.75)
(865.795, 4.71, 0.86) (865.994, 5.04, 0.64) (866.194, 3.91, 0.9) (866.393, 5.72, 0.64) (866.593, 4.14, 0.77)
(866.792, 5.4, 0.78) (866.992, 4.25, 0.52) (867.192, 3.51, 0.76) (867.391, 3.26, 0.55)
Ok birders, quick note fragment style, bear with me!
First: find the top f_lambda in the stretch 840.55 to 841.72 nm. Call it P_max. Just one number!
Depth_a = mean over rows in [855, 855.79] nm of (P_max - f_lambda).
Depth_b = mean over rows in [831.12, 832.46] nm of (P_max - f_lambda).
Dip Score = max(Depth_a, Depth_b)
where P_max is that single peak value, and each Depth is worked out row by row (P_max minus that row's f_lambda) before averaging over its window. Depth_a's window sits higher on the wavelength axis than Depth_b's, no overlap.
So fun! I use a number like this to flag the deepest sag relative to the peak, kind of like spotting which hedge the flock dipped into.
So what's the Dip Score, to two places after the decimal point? 0.45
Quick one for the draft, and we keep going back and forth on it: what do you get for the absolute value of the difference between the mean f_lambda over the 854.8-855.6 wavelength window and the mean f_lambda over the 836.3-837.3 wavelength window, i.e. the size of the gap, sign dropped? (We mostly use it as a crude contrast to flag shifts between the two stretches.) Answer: 0.0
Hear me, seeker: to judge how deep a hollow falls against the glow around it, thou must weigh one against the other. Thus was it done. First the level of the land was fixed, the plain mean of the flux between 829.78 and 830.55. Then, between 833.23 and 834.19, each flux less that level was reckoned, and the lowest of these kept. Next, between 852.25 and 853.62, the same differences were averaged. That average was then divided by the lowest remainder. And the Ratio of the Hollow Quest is 0.7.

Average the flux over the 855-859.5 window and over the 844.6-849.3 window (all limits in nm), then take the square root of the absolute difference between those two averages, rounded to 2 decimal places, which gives 0.29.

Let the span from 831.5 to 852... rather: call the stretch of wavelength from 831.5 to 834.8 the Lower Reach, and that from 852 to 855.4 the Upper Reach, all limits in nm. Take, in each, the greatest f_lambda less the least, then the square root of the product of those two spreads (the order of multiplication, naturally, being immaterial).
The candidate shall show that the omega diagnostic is 1.50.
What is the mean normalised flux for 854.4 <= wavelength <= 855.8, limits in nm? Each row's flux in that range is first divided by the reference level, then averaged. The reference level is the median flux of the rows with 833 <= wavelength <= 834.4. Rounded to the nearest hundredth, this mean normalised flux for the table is 0.95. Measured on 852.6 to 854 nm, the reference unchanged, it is 0.90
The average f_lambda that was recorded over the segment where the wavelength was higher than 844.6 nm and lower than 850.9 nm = 4.44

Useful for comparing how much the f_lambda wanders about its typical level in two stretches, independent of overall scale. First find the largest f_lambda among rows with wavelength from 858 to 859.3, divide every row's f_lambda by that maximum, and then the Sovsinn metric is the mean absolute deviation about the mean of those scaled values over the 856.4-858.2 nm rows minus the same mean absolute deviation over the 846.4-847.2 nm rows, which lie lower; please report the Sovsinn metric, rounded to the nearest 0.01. -0.06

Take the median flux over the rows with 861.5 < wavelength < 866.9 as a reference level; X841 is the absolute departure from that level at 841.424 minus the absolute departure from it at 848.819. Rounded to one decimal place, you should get -0.4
